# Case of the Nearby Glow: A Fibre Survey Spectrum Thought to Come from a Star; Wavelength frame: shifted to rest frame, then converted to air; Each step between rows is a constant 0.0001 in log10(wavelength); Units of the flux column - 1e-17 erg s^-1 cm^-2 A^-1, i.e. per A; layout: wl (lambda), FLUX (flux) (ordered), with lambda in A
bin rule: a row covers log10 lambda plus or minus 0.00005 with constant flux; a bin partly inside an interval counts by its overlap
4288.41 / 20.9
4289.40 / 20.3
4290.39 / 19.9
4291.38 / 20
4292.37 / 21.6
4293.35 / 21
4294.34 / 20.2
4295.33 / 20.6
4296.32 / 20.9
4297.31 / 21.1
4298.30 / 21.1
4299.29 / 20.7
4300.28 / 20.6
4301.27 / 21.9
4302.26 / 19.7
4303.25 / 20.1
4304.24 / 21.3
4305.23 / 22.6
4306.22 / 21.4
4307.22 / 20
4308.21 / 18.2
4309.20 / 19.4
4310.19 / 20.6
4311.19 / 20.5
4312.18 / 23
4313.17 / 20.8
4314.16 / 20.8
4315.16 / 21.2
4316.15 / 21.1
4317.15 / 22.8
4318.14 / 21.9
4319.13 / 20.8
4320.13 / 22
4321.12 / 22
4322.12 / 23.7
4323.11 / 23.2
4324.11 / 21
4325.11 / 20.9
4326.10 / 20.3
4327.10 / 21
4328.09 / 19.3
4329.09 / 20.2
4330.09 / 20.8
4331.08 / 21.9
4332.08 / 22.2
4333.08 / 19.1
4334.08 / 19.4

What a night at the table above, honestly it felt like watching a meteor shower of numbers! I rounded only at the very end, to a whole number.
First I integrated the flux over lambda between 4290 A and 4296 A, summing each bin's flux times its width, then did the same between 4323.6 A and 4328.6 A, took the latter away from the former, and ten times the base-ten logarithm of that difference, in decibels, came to 13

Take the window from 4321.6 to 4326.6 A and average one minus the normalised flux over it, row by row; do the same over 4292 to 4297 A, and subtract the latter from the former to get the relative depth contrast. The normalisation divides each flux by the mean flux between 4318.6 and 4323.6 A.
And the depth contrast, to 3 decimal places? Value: -0.043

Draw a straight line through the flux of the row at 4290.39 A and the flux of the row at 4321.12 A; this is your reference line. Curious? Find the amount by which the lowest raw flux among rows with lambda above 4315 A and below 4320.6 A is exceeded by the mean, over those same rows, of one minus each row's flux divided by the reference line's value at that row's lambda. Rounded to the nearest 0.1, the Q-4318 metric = -20.8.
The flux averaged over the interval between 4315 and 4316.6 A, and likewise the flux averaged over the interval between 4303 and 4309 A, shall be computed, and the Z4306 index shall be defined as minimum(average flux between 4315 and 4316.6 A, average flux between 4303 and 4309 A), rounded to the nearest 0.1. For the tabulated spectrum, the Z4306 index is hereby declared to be 20.6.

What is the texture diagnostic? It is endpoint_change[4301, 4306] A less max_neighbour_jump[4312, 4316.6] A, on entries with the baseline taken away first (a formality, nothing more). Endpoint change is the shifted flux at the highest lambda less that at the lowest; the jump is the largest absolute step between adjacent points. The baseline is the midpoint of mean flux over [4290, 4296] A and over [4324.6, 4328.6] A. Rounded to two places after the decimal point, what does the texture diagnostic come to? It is -1.50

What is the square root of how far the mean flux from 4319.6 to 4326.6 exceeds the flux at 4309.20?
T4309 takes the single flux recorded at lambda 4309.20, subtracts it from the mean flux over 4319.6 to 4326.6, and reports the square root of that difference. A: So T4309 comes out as 1.6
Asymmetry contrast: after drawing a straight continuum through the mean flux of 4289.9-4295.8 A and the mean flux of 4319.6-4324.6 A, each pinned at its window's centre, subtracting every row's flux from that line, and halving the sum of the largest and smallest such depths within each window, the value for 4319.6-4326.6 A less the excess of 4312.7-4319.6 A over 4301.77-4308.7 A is 1.2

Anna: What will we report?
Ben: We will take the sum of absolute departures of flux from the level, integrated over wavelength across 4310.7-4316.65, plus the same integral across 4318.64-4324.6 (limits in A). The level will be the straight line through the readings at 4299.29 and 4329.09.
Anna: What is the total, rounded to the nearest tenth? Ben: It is 15.3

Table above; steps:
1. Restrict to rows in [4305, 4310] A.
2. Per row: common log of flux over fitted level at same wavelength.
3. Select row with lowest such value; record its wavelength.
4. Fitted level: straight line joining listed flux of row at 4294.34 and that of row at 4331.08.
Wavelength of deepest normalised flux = 4308.21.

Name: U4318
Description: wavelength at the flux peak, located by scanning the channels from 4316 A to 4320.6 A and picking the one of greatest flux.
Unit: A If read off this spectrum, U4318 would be 4317.15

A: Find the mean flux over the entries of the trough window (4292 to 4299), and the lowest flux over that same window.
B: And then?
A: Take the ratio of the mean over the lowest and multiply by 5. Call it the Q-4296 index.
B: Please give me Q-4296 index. 5.18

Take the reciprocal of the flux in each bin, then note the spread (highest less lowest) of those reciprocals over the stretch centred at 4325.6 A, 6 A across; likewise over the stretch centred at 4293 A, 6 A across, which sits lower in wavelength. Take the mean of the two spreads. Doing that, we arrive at 0.0063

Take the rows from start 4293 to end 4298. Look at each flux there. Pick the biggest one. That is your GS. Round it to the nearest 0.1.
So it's 21.1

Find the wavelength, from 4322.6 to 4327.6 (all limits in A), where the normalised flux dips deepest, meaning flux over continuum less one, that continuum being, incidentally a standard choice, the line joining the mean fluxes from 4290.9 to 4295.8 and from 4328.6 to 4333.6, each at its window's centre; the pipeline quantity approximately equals 4326.10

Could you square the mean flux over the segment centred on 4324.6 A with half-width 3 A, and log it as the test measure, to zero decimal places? 470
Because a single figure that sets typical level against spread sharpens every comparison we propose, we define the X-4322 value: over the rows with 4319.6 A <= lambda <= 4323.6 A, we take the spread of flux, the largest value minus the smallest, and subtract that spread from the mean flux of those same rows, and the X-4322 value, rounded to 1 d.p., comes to 21.0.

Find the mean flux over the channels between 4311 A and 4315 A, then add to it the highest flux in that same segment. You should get 44.3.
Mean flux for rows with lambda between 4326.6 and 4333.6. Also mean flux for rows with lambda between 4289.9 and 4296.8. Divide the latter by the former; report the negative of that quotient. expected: -1.00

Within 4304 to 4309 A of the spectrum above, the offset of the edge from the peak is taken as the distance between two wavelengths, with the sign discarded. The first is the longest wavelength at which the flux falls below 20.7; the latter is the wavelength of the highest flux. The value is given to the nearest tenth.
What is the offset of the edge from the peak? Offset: 3.0 A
